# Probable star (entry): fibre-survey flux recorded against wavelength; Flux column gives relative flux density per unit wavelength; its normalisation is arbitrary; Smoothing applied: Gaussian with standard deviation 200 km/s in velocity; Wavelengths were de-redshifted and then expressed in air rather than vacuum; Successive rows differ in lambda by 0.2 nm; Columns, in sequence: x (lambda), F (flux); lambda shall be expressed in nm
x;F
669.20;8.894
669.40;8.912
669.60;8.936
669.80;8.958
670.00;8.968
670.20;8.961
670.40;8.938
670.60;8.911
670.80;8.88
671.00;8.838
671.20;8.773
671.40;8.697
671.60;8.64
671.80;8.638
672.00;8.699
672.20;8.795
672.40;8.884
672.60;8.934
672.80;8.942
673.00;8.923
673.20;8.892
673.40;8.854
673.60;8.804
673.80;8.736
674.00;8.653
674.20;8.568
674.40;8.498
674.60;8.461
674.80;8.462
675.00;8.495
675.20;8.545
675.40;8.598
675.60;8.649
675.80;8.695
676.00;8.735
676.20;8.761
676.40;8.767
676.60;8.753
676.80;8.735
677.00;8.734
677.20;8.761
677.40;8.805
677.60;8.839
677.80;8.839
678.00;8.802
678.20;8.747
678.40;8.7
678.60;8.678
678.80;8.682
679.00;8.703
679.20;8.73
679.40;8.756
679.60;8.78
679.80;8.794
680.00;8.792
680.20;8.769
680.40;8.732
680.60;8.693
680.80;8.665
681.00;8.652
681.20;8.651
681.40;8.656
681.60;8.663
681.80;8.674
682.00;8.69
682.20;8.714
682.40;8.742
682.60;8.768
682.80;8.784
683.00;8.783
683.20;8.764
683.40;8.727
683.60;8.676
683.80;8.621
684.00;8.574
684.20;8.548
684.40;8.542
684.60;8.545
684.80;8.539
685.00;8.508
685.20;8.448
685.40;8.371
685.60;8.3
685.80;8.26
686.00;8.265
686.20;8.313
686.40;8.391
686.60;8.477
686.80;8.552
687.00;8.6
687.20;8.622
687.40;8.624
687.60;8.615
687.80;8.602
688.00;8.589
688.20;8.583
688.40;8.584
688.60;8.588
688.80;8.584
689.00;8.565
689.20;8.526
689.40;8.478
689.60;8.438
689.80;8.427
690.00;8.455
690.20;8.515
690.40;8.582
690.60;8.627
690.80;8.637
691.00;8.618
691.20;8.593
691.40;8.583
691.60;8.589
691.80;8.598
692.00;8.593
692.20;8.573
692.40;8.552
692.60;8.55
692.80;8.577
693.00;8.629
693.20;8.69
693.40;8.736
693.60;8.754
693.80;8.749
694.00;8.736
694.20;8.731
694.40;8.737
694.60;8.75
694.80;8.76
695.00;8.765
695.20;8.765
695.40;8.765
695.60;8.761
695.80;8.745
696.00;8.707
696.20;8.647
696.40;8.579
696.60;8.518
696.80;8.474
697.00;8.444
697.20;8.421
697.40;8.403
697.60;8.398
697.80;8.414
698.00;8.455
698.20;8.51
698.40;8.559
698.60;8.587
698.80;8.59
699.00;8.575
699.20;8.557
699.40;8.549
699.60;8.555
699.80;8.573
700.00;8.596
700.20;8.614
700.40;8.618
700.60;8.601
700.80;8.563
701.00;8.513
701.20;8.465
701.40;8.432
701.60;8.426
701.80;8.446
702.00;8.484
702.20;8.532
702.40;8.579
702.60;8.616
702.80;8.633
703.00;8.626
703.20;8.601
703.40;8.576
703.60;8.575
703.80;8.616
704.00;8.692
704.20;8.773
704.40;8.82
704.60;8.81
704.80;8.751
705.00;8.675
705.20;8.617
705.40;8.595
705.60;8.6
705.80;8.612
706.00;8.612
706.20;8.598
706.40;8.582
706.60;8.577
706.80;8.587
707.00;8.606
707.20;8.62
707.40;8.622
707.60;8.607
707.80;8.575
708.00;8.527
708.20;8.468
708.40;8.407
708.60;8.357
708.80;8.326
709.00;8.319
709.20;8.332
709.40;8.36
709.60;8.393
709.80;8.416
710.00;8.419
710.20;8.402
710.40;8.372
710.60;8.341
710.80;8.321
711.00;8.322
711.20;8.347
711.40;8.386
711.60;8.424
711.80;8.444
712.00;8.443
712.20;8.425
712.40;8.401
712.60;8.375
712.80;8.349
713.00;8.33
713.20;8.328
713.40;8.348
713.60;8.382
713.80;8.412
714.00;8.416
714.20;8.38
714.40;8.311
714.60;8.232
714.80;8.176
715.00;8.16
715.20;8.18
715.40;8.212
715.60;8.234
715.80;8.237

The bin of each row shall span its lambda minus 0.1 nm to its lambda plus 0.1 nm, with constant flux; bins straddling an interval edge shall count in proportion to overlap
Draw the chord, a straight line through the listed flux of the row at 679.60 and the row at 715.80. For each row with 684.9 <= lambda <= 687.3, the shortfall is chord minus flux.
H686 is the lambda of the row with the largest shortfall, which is 685.80 nm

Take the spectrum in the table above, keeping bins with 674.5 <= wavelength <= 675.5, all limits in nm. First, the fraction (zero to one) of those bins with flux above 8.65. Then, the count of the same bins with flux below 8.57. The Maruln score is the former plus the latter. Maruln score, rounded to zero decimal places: 4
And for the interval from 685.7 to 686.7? 5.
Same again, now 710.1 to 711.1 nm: 5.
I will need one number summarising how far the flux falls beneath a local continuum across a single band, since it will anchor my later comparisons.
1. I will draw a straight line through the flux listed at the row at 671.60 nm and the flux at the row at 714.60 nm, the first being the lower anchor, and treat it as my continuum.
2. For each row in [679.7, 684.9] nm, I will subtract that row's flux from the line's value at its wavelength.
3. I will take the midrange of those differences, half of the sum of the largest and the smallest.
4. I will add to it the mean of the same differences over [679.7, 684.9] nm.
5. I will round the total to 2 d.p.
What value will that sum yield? -0.28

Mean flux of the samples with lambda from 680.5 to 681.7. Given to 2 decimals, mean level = 8.66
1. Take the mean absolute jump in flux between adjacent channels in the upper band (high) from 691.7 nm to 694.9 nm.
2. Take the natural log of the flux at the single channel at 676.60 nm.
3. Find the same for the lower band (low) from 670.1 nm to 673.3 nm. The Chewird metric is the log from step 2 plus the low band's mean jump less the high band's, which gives 2.19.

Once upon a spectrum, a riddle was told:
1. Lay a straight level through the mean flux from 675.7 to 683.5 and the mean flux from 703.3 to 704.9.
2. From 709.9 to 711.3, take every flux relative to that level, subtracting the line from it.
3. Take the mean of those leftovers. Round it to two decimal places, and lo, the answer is -0.33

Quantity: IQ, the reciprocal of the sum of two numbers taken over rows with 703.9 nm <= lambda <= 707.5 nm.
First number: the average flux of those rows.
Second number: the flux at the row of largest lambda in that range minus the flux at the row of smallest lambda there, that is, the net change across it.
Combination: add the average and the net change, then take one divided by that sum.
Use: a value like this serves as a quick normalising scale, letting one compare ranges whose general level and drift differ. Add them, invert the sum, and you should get 0.117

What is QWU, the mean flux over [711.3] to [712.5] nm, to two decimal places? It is 8.42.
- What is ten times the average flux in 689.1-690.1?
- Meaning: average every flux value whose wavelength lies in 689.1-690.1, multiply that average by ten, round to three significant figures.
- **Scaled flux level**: 84.6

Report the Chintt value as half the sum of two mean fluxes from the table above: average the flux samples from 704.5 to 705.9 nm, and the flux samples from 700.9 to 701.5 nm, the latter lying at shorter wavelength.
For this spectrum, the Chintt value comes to 8.57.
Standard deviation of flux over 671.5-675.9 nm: 0.16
